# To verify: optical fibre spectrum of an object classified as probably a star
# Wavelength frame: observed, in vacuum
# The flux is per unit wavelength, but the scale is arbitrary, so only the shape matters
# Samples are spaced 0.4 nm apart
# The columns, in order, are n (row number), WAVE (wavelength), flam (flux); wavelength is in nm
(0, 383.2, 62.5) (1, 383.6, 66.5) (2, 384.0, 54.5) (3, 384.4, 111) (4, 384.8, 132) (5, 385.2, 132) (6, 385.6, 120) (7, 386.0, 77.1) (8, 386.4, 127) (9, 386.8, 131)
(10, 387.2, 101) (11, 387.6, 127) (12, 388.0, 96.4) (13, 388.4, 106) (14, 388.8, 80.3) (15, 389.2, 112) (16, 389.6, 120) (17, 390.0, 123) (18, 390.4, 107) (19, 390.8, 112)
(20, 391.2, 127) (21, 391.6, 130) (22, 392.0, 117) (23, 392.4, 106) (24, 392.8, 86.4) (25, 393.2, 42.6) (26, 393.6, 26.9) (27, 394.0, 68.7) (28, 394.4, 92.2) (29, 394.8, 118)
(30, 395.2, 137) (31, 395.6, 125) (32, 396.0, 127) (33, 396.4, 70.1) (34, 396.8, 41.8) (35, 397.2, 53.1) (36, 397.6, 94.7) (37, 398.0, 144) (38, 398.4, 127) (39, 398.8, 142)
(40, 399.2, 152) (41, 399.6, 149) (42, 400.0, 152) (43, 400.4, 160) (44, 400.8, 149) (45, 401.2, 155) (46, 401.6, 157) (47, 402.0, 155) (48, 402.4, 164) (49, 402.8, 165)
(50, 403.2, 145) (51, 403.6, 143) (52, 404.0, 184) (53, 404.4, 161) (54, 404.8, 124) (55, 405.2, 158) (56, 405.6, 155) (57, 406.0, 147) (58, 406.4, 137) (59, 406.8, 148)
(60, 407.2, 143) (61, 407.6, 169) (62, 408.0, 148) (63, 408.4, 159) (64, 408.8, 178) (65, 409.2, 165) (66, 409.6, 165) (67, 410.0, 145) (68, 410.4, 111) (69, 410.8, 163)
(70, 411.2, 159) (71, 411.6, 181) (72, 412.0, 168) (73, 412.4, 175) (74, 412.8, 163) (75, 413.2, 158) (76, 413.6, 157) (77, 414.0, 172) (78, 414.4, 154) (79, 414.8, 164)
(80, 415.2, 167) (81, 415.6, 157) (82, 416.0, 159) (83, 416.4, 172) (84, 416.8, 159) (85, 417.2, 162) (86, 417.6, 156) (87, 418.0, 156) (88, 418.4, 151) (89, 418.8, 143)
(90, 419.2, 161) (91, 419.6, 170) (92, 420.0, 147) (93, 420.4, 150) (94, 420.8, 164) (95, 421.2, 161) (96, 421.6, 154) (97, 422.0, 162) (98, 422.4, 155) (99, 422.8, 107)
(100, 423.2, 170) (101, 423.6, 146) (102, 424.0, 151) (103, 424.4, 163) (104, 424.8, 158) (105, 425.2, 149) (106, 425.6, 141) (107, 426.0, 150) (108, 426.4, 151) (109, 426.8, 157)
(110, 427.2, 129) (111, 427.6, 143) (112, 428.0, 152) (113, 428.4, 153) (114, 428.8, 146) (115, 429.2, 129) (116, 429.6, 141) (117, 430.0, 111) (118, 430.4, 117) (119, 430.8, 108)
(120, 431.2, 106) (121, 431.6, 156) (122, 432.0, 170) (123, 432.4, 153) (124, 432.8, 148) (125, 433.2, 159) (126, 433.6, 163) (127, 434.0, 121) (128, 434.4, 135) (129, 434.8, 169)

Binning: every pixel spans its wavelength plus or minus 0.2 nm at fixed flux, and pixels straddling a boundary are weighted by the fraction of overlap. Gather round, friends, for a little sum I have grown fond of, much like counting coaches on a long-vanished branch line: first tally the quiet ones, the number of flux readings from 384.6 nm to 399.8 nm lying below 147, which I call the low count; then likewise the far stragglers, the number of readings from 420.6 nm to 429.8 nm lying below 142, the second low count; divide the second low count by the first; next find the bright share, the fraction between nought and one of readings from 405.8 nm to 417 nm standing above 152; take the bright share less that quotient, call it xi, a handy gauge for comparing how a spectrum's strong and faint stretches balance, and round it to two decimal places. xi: 0.61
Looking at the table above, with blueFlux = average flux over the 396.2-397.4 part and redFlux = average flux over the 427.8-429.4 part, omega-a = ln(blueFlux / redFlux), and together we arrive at -1.0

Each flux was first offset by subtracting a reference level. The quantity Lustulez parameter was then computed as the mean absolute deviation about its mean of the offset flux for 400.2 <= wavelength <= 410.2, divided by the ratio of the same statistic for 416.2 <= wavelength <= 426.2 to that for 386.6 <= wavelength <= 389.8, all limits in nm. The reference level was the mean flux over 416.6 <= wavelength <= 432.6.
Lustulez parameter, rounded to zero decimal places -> 15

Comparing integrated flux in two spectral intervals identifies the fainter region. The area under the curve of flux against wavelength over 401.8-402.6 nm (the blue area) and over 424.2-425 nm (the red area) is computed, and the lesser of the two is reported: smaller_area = 128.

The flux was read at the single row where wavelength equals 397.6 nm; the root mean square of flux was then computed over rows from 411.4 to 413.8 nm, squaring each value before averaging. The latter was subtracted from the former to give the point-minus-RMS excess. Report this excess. -73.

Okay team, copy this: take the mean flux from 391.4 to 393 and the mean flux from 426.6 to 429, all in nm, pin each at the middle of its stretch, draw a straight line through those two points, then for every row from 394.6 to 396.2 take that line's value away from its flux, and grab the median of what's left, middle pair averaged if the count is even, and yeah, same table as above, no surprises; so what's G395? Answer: 12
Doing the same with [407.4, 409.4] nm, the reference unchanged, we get 38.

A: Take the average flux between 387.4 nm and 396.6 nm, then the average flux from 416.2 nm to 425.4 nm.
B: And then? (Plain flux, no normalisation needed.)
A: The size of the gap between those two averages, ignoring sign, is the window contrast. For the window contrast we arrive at 53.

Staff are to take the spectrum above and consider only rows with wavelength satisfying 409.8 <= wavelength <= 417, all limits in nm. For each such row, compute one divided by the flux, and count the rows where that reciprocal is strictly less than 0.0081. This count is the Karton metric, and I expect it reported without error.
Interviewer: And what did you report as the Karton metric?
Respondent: 17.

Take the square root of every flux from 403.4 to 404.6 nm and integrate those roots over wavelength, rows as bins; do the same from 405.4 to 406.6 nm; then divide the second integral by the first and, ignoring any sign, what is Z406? 0.95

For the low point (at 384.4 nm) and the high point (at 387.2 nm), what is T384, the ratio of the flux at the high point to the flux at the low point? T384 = 0.91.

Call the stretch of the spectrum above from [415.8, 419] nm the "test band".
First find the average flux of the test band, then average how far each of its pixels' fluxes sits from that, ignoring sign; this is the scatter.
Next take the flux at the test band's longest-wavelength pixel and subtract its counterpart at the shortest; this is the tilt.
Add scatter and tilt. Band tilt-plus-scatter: -10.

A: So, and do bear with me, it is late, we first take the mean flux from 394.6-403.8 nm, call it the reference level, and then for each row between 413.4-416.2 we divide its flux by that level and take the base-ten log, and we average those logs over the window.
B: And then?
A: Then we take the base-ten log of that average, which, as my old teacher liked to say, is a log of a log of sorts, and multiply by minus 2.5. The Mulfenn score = 2.63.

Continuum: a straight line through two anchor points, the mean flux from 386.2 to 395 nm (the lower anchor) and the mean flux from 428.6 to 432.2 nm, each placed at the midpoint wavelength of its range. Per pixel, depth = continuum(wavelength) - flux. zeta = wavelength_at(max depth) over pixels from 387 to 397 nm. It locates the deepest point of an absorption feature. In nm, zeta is 393.6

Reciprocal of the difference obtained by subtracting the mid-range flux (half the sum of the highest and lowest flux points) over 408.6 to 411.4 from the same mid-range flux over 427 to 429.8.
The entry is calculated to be -0.29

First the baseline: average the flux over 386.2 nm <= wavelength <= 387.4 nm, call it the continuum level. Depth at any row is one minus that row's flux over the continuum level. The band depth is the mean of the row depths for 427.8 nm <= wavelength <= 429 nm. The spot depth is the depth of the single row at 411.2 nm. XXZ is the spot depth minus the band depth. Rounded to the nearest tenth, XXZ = -0.1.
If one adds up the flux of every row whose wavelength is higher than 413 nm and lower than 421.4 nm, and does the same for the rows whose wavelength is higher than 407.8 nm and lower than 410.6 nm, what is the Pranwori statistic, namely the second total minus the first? -2269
